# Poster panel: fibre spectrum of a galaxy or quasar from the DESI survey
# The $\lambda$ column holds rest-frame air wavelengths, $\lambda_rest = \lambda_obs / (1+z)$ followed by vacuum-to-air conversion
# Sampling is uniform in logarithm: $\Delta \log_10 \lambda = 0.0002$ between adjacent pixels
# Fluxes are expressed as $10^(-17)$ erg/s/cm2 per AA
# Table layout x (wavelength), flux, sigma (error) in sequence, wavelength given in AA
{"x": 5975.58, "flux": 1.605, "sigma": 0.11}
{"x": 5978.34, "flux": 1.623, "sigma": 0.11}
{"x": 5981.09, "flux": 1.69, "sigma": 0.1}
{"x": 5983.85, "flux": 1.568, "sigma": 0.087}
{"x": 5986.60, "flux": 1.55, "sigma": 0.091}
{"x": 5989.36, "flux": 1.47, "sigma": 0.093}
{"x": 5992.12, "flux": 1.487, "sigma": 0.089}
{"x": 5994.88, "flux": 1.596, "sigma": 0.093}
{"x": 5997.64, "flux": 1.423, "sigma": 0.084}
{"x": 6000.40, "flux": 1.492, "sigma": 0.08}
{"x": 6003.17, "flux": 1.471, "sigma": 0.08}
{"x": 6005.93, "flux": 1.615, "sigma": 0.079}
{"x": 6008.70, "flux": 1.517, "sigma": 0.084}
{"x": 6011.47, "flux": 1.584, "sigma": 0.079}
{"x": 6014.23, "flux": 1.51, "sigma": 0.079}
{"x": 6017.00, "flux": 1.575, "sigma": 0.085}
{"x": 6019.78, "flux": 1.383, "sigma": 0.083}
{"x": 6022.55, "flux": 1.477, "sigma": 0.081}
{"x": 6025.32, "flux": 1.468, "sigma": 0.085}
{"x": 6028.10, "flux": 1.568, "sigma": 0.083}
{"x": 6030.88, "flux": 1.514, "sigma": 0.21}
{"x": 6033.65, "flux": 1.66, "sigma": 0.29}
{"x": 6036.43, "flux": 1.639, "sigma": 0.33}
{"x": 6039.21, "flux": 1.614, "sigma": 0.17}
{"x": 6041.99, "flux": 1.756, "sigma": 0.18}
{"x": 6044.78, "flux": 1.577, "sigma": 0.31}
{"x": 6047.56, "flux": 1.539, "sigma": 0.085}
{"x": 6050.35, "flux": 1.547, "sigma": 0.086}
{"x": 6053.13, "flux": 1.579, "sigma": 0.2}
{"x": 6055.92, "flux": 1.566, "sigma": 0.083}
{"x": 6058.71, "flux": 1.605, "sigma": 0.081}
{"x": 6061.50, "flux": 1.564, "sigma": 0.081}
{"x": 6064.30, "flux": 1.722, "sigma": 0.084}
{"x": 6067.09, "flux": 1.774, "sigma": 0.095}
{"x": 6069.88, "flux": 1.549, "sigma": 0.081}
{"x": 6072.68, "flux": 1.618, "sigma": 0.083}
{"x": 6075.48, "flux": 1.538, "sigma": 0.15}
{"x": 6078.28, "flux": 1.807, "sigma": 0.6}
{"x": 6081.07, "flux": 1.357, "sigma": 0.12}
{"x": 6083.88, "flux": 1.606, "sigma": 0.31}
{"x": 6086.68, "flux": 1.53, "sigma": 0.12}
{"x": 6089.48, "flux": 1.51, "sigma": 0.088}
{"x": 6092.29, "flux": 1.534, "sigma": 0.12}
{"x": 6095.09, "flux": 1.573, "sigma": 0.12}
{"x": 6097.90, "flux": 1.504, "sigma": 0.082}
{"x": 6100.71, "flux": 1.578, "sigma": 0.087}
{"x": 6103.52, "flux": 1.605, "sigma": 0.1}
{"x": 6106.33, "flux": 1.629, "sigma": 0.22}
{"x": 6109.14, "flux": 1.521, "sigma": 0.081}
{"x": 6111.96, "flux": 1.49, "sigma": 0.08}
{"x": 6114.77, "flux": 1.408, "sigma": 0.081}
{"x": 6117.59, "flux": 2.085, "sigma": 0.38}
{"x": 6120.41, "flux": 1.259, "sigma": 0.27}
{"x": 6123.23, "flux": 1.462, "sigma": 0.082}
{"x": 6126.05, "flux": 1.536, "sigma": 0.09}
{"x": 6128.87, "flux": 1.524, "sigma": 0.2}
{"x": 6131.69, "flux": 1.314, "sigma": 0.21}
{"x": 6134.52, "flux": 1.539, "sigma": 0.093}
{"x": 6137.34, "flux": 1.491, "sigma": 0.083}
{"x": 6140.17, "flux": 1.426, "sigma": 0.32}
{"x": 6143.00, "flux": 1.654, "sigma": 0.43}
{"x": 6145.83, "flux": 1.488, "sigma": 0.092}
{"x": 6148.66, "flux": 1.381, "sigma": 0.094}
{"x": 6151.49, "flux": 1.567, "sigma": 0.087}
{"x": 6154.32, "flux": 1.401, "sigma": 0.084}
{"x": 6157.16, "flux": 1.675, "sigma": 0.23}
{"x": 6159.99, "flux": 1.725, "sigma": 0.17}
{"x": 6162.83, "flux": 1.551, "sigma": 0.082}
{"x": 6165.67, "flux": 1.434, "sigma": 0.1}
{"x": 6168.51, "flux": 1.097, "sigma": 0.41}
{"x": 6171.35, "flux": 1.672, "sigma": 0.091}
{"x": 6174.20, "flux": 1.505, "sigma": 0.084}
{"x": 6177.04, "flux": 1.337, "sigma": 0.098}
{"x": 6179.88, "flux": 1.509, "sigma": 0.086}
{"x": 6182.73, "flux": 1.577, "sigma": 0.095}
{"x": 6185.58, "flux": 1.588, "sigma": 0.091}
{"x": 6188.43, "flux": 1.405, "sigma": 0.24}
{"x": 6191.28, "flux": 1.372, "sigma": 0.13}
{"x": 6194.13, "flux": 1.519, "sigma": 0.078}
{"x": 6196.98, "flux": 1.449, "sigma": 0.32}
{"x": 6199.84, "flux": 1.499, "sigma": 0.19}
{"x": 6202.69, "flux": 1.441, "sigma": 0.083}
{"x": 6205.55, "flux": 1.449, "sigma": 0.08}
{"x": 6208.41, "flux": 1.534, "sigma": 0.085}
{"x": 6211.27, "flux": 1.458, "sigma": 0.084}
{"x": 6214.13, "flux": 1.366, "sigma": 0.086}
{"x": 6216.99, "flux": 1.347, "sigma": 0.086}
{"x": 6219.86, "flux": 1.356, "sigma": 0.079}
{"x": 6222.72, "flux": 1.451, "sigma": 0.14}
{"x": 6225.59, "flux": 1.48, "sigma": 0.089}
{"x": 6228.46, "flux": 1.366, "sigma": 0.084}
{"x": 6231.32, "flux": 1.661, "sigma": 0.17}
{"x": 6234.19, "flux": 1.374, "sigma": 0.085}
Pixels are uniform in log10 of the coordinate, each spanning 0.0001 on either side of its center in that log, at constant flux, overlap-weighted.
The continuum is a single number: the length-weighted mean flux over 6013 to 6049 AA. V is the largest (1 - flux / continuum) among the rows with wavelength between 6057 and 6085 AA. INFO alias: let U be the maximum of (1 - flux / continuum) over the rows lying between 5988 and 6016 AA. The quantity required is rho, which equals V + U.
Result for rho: 0.22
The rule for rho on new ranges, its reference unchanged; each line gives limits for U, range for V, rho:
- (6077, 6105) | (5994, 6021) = 0.24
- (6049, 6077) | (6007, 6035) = 0.13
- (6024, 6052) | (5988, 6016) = 0.15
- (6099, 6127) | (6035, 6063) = 0.21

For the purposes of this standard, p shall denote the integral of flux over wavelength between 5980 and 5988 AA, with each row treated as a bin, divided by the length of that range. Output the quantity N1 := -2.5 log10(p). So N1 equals -0.51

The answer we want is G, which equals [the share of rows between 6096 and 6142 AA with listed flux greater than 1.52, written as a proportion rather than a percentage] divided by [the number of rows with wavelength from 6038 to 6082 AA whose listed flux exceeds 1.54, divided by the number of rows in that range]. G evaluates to 0.6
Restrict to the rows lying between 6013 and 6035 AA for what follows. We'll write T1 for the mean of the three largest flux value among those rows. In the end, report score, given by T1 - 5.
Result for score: -3.40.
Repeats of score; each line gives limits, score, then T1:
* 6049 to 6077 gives -3.30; 1.70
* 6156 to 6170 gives -3.35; 1.65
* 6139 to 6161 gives -3.32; 1.68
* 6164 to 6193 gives -3.39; 1.61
